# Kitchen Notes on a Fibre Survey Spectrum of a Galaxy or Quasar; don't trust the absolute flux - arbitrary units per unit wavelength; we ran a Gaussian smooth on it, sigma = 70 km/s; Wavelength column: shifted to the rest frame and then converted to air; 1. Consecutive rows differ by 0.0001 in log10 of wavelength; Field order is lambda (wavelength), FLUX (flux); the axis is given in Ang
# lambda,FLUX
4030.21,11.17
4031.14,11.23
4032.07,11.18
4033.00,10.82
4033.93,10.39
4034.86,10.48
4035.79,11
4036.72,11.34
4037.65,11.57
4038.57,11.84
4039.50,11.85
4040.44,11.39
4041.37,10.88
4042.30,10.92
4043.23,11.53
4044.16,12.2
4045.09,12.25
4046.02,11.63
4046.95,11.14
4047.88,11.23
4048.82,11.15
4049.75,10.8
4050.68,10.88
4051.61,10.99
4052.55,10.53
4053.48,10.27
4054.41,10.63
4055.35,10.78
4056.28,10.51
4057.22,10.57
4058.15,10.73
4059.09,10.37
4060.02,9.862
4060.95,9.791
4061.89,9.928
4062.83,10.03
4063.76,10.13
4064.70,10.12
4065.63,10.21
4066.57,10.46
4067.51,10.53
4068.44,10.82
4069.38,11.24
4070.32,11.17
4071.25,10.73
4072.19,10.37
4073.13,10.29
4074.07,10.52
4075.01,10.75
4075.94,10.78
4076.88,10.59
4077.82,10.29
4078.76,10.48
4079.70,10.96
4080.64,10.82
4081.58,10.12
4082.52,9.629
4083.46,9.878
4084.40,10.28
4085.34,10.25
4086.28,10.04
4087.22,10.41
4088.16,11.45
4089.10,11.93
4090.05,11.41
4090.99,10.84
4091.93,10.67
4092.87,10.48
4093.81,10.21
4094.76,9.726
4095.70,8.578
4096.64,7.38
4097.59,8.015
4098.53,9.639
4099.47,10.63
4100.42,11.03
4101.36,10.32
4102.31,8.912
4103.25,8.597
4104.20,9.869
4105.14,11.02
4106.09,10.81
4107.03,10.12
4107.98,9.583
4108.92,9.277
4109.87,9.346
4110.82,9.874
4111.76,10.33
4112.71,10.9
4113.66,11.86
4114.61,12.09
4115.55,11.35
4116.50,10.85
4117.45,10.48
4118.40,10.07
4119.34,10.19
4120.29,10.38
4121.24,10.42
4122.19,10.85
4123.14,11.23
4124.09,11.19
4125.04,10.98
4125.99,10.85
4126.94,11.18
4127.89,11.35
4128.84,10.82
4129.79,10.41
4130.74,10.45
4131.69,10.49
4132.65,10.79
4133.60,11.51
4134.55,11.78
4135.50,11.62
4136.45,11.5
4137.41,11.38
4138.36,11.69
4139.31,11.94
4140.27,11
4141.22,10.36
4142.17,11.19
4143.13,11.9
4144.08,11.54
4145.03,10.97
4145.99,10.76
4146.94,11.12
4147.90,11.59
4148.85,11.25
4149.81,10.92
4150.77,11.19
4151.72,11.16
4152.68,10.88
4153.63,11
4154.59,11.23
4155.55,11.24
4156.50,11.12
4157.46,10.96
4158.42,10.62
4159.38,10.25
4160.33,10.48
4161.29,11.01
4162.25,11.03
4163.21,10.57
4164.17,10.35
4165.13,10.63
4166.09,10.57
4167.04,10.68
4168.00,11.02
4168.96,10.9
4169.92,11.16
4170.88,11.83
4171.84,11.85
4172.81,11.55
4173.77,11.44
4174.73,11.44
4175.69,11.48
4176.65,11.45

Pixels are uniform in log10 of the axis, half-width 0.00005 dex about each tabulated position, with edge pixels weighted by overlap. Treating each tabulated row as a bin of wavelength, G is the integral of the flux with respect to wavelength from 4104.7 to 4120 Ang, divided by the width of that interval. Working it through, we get 10.5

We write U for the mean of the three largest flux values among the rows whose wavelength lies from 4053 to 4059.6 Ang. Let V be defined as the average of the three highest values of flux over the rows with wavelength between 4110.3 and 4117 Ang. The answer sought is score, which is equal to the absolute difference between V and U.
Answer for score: 1.1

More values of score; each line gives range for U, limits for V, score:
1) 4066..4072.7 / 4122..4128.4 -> 0.2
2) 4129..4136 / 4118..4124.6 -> 0.5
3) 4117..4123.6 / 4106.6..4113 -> 0.4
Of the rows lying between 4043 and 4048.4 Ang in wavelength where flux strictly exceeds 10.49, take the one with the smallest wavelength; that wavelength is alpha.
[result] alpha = 4043.23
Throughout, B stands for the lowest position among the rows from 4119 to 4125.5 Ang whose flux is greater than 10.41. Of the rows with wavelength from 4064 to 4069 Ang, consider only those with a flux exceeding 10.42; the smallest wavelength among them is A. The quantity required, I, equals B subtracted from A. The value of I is -54.7 Ang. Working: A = 4066.57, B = 4121.24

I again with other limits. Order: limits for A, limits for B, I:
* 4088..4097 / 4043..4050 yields 44.9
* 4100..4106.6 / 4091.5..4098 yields 8.5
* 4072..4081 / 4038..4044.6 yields 35.5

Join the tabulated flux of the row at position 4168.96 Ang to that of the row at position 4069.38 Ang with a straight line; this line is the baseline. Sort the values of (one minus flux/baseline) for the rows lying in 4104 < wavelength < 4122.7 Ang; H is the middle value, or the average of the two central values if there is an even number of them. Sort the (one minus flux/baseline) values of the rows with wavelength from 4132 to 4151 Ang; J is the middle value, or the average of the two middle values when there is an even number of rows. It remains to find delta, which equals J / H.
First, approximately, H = 0.06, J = -0.03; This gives 0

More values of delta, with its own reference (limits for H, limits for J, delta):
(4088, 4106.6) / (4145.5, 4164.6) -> 0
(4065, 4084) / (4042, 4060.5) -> 1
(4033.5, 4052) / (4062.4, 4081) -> 6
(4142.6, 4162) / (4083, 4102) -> -7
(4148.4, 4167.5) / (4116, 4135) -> 18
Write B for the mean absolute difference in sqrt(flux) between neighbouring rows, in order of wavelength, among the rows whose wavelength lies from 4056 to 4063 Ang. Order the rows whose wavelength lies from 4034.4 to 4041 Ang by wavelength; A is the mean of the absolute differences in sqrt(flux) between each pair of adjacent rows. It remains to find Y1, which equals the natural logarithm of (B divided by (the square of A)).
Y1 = 2.72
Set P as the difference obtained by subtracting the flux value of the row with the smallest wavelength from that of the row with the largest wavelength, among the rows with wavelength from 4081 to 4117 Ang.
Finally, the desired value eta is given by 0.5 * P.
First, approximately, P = 0.73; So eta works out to 0.4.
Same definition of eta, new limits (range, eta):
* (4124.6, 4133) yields -0.1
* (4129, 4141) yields 0.3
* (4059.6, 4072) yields 0.4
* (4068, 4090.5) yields 0.3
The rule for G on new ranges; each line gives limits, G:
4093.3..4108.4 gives 9.7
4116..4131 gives 10.7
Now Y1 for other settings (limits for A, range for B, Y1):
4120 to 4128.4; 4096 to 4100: 5.13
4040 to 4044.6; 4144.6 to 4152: 2.24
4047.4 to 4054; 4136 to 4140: 3.36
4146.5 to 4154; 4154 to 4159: 2.74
